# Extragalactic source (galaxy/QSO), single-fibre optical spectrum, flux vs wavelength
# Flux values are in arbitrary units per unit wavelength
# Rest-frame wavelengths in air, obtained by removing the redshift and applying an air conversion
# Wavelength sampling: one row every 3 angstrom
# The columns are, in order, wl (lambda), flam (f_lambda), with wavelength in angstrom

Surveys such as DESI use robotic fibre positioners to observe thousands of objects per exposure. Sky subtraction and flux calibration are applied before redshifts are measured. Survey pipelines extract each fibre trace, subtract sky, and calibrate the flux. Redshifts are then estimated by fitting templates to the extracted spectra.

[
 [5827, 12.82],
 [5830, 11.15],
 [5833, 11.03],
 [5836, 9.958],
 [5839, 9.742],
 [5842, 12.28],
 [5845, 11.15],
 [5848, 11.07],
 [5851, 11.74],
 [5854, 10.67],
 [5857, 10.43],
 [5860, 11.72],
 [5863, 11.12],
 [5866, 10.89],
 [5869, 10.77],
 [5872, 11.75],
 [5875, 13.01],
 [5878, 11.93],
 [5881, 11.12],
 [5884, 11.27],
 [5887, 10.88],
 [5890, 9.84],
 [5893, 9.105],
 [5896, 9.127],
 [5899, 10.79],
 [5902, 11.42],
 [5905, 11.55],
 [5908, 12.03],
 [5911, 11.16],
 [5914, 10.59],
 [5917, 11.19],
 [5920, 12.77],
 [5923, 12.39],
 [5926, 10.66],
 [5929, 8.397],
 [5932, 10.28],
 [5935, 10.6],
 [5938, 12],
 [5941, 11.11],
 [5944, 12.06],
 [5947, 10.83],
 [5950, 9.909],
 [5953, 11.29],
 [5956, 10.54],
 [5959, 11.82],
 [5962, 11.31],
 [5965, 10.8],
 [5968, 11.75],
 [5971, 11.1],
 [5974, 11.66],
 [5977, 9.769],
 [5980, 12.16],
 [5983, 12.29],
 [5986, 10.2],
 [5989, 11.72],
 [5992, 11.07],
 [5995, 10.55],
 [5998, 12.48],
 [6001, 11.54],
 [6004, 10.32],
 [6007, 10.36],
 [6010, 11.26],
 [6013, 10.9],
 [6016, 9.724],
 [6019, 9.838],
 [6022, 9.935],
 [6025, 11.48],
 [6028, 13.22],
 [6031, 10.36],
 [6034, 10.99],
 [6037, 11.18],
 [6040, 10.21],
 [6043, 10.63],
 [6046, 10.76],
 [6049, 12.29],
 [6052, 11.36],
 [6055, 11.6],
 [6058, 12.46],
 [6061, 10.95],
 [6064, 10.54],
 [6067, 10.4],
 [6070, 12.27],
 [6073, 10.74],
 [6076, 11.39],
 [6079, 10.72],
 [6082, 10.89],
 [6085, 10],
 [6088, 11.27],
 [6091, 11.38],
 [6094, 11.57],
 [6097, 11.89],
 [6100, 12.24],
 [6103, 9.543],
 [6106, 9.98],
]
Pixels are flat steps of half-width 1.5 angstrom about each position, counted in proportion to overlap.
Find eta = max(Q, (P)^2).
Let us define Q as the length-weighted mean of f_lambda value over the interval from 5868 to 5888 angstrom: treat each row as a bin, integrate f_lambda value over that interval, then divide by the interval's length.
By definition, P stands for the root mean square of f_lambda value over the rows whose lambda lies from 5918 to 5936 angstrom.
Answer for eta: 120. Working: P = 10.9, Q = 11.6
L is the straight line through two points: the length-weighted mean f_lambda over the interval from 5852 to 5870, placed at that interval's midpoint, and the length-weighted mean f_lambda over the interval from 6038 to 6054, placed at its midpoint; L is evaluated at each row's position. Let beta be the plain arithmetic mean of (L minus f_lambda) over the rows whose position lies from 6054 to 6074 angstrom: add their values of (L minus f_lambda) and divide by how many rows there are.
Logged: -0.20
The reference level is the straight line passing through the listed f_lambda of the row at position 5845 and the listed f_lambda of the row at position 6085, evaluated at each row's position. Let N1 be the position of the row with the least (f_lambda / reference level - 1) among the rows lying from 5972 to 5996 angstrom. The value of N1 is 5977 angstrom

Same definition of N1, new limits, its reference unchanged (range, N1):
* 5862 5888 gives 5869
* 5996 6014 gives 6004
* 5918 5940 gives 5929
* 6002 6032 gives 6016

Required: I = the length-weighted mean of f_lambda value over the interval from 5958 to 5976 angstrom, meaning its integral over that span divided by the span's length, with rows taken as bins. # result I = 11.3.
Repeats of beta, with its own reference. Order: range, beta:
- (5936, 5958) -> -0.09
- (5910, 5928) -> -0.47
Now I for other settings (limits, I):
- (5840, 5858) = 11.2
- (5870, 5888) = 11.7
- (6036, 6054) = 11.1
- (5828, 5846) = 10.9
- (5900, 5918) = 11.3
